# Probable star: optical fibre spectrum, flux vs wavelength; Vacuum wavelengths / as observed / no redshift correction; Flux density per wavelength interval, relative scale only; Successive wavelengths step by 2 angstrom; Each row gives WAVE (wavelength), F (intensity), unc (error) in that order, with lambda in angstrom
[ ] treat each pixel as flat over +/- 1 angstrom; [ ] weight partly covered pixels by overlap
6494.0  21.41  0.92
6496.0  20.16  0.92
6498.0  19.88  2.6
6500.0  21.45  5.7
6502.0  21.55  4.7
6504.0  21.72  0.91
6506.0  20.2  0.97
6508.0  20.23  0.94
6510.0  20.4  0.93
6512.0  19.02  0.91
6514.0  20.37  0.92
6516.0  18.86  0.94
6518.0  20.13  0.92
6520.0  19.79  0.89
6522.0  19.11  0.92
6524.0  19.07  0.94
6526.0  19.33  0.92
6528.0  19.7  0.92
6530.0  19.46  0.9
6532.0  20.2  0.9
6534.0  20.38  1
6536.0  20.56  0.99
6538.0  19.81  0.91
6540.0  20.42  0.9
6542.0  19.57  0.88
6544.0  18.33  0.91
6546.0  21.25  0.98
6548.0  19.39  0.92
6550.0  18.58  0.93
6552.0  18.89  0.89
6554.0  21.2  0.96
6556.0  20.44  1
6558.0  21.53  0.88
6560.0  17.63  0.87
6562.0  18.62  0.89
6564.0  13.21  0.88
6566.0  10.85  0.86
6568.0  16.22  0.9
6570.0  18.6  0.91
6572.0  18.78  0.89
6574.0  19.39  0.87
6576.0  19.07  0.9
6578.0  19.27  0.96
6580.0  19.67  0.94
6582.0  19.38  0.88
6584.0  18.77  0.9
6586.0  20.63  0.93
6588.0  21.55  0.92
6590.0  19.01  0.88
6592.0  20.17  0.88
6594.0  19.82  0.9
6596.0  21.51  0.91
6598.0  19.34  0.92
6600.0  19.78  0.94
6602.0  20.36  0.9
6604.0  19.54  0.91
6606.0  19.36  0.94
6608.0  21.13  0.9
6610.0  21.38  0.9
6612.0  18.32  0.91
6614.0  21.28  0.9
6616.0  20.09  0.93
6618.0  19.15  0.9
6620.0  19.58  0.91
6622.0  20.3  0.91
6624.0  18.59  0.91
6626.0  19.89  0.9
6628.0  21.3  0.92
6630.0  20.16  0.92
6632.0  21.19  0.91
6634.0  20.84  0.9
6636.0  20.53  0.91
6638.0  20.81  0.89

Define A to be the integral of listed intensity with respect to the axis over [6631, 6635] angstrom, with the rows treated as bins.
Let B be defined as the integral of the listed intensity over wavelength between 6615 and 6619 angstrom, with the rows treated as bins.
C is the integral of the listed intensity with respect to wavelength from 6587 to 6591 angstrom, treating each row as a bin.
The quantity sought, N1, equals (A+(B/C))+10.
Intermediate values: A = 84.1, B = 78.5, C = 81.1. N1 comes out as 95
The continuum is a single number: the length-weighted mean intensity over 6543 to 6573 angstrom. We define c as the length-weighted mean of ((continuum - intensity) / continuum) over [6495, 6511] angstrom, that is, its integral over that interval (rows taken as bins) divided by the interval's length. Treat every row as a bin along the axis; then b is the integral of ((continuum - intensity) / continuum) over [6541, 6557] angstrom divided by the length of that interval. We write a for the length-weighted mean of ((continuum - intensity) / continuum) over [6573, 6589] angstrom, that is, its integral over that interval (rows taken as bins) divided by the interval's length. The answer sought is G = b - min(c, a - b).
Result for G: 0.05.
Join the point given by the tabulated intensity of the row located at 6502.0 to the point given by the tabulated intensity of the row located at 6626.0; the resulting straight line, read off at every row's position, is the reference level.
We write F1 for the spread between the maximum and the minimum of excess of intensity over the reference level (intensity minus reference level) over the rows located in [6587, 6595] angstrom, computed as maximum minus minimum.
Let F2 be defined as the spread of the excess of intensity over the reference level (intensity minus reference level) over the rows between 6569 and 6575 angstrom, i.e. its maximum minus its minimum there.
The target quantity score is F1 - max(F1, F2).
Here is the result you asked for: 0.0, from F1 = 2.5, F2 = 0.8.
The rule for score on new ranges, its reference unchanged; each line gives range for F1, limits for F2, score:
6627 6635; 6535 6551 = -1.8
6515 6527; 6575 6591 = -1.5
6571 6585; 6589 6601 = -1.6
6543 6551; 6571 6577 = 0.0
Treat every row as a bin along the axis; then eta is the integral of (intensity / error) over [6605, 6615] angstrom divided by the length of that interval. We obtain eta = 22.3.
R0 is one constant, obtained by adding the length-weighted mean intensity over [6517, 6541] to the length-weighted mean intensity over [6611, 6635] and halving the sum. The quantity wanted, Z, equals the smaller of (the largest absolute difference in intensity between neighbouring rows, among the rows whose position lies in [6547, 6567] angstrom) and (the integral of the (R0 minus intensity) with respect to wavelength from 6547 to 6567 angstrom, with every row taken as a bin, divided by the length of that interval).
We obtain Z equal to 1.91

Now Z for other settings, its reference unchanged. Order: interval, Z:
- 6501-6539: -0.05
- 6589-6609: -0.06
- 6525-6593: 0.83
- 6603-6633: -0.14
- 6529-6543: -0.11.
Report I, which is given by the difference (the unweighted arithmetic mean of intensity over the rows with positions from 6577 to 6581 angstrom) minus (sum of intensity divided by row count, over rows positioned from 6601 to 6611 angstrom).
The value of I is -0.88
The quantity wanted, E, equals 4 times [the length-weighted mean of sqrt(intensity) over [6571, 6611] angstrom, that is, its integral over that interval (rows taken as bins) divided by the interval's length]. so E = 17.8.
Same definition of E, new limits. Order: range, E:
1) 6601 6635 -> 17.9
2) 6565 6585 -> 16.9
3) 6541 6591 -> 17.3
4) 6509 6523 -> 17.7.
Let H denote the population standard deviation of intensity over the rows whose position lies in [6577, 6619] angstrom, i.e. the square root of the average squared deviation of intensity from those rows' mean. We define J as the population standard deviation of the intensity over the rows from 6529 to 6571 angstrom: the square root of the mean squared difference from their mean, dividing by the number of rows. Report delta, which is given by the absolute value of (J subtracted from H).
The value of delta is 1.62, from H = 0.93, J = 2.6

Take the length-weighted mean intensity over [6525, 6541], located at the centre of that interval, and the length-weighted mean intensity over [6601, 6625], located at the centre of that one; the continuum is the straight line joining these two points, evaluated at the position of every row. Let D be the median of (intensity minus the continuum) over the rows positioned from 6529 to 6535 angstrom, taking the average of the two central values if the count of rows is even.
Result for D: 0.2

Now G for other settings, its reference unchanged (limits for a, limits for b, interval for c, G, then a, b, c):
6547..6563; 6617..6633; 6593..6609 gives 0.00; -0.071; -0.098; -0.103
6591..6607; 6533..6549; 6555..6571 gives -0.09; -0.096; -0.095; 0.060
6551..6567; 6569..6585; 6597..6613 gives 0.04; 0.024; -0.048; -0.091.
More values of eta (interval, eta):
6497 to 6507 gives 12.1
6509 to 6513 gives 21.4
